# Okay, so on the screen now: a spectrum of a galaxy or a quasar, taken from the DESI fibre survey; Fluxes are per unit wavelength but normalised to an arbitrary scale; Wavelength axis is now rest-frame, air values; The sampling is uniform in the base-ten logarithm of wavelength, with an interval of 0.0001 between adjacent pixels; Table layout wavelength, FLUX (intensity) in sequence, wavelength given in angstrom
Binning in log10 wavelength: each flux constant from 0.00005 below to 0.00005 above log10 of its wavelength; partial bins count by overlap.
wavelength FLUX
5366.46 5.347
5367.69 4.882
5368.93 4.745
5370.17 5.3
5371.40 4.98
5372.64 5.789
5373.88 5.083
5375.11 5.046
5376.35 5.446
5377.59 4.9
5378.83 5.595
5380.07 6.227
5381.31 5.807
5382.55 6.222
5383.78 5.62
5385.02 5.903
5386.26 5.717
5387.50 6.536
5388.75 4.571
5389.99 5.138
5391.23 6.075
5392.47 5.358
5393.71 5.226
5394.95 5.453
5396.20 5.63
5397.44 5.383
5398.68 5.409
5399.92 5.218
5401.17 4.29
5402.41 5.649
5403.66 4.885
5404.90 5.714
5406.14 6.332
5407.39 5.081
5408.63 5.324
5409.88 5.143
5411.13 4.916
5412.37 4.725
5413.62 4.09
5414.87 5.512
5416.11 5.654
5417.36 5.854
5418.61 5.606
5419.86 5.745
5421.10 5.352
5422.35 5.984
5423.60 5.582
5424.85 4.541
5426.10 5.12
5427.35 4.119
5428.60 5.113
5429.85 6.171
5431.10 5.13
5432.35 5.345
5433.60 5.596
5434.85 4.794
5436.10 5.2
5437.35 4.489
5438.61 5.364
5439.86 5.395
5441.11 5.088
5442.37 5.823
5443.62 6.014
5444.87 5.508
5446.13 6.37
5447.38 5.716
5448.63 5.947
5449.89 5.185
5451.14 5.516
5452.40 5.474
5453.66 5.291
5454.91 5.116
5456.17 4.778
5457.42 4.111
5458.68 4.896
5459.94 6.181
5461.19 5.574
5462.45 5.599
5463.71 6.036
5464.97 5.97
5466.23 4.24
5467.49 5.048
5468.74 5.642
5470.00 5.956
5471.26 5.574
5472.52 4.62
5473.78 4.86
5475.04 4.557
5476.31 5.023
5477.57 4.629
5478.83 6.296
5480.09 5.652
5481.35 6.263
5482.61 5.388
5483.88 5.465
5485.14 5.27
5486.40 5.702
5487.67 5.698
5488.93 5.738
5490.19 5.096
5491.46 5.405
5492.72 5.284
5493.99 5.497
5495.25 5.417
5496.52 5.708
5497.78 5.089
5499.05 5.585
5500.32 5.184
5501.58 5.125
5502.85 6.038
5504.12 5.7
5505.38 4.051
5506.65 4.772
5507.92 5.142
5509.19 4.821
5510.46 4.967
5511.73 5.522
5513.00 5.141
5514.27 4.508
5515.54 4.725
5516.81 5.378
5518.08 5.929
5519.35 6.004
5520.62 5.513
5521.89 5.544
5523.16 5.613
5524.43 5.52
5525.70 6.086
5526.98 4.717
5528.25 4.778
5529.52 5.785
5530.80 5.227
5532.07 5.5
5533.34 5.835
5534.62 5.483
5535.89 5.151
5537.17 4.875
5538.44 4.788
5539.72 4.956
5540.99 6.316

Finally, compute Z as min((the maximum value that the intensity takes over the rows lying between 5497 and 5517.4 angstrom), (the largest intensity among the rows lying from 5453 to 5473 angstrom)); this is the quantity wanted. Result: 6.04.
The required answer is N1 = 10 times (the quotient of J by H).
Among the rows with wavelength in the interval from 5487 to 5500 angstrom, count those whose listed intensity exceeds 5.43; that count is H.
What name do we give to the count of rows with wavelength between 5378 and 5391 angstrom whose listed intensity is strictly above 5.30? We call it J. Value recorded 16.0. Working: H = 5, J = 8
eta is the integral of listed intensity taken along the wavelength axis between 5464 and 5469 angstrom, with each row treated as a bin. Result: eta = 26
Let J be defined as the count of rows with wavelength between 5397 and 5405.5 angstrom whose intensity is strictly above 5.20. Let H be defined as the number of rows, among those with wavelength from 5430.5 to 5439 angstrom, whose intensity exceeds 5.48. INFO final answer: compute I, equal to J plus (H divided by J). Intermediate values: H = 1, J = 5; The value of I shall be 5.2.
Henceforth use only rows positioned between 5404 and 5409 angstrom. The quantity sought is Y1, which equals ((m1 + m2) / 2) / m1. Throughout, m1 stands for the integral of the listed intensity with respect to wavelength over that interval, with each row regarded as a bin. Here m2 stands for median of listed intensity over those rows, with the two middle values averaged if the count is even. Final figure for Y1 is 0.599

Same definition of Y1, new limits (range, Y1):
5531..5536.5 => 0.591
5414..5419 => 0.601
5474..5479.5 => 0.586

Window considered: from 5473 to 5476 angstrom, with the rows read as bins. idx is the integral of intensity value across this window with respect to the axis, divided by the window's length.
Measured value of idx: 4.72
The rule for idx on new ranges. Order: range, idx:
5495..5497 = 5.57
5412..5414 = 4.40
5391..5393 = 5.67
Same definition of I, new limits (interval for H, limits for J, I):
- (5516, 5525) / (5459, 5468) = 6.2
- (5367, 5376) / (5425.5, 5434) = 3.3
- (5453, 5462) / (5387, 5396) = 5.4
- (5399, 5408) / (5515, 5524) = 6.5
